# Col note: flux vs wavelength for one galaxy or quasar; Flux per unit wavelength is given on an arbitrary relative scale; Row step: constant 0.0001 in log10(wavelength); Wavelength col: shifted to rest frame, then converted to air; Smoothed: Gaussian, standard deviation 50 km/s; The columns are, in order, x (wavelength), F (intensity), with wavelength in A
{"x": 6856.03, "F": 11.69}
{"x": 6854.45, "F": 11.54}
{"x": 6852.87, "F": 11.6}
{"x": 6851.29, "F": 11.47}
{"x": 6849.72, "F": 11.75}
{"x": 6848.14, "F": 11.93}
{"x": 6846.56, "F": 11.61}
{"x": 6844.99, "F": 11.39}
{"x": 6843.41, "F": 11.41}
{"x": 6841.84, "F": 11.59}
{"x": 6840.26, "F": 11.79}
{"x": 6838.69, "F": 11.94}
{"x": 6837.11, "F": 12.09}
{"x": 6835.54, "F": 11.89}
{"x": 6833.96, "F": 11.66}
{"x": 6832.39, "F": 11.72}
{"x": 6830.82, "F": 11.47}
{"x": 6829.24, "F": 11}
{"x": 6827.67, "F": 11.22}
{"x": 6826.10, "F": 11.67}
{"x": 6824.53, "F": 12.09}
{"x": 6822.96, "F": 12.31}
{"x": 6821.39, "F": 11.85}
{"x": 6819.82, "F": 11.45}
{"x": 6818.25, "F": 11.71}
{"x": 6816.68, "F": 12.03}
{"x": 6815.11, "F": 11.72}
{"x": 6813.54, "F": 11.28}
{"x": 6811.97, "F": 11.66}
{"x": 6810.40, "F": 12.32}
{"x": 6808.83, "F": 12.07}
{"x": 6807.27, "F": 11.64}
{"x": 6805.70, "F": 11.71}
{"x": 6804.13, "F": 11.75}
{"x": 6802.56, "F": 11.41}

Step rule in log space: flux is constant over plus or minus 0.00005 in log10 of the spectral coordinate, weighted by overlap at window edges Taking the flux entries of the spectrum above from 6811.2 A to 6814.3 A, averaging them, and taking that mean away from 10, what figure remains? -1.47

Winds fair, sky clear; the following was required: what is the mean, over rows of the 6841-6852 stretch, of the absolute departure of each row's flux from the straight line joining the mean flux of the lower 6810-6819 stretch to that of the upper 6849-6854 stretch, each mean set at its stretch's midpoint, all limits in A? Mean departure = 0.16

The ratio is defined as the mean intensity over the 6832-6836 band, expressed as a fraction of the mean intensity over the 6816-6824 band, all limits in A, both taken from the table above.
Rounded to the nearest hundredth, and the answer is 0.99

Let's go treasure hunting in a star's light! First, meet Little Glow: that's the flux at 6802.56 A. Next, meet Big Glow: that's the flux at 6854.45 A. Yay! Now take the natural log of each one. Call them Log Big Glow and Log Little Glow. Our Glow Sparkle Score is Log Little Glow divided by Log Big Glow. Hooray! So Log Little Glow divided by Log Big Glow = 0.995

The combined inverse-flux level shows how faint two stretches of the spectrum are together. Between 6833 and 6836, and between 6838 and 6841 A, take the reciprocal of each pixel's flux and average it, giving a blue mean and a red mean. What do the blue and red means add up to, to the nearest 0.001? 0.169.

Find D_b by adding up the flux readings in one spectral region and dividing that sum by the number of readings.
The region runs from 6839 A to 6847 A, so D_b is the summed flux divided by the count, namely 11.6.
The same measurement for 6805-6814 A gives 11.8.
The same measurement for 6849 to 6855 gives 11.6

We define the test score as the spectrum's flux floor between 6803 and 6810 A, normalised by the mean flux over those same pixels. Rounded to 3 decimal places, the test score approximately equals 0.987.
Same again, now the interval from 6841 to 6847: 0.990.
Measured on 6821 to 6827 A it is 0.974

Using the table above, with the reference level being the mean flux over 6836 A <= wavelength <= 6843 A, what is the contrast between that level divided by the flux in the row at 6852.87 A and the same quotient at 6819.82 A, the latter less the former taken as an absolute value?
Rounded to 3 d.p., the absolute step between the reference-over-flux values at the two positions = 0.013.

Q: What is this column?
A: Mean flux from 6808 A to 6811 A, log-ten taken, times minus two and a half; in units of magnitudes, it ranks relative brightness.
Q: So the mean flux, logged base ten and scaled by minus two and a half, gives -2.72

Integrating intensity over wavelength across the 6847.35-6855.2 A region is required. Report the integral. 92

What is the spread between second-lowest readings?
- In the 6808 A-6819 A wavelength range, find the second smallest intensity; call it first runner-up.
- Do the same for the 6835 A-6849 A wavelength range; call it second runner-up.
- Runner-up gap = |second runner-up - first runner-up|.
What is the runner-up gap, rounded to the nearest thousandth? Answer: 0.250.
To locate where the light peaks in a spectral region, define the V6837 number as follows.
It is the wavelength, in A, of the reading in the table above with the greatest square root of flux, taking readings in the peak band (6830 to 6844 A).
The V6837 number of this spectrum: 6837.11 A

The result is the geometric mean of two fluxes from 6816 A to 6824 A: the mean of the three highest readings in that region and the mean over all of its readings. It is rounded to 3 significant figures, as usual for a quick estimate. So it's 12.0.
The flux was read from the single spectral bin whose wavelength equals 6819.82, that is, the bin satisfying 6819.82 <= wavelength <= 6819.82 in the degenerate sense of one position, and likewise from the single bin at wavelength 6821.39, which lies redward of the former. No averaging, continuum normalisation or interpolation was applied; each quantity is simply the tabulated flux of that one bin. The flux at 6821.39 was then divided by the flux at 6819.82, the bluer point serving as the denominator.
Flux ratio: 1.03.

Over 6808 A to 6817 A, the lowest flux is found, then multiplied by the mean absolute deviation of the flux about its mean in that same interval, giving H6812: 3.3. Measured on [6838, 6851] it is 2.0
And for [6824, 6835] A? 3.0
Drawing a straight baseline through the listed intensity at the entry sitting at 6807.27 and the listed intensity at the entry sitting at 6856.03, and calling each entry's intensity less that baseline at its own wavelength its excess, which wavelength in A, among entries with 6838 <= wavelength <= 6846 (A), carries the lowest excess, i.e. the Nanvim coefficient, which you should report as 6844.99 A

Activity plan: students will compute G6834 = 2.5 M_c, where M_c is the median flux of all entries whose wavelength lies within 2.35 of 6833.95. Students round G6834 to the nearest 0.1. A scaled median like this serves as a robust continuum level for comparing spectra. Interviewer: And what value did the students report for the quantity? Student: 29.3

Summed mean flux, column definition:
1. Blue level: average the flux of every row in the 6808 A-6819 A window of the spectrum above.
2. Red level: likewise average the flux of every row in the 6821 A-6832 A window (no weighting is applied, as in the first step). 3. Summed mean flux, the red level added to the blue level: 23.49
